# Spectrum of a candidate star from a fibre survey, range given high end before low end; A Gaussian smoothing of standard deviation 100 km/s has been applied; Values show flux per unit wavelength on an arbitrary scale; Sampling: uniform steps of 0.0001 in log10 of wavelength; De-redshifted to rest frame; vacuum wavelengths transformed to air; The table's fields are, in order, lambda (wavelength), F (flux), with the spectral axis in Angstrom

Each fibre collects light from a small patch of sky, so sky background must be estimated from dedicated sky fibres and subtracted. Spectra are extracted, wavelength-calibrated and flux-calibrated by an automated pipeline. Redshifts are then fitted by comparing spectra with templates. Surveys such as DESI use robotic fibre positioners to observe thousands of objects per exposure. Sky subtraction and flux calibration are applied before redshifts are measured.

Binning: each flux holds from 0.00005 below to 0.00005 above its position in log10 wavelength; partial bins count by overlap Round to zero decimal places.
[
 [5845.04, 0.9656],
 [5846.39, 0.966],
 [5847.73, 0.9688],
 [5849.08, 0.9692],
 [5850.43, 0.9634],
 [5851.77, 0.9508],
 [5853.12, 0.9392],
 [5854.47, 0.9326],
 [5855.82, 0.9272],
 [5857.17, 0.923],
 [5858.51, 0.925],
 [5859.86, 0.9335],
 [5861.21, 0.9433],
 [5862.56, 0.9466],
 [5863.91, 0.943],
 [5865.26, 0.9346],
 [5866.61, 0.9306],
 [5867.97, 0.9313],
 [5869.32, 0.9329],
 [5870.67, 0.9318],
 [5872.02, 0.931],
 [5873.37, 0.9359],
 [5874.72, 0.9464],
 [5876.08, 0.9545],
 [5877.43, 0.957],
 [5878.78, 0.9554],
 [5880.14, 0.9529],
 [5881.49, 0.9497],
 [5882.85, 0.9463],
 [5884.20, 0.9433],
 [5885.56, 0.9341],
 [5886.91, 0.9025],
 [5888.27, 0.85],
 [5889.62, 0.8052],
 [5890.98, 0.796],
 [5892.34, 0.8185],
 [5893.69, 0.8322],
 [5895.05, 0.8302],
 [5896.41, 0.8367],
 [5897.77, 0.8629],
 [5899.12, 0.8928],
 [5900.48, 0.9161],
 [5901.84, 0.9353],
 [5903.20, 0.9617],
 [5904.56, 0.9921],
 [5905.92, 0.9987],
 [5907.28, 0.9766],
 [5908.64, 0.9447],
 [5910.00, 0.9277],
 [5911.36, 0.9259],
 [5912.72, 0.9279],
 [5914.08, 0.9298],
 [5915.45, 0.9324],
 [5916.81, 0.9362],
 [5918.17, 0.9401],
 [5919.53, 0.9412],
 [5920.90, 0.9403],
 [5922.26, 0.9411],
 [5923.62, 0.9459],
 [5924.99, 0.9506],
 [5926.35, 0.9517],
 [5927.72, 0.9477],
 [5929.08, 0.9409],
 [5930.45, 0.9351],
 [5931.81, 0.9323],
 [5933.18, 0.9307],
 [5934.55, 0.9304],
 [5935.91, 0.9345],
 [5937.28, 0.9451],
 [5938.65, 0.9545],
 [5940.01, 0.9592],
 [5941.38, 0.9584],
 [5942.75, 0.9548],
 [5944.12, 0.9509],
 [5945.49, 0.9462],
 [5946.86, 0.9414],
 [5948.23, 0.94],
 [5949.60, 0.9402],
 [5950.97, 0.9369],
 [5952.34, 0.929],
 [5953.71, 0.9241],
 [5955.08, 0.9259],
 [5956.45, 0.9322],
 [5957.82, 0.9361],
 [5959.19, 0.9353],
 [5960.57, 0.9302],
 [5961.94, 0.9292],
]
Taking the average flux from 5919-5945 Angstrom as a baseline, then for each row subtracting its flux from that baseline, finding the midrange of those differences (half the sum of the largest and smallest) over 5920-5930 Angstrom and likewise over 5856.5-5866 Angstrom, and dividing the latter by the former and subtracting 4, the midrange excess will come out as -10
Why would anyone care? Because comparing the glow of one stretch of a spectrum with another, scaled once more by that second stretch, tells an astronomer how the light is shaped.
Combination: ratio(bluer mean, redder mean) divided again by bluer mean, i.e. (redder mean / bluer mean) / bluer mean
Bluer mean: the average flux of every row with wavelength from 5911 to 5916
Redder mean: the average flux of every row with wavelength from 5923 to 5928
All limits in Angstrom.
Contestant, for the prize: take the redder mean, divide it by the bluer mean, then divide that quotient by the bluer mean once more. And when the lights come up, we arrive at 1.10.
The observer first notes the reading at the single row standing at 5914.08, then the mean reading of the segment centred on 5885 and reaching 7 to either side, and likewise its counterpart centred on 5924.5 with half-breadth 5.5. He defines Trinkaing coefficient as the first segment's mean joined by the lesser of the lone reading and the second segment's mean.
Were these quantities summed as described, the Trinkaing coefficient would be 1.83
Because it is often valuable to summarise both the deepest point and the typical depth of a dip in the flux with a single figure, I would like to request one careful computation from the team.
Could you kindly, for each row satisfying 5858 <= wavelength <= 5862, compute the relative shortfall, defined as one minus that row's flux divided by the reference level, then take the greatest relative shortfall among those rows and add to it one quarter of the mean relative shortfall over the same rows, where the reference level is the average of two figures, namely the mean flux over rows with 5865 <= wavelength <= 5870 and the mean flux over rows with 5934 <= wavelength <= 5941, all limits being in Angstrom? 0.016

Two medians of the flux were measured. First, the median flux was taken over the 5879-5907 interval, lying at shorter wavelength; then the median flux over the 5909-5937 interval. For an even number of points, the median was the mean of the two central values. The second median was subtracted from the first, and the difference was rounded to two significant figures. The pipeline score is -0.026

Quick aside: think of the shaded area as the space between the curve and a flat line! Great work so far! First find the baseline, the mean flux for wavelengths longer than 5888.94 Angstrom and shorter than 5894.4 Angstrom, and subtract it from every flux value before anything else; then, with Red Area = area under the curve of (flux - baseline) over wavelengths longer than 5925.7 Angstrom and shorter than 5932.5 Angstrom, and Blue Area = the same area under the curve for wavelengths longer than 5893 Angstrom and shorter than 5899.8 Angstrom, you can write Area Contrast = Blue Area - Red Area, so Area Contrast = -0.62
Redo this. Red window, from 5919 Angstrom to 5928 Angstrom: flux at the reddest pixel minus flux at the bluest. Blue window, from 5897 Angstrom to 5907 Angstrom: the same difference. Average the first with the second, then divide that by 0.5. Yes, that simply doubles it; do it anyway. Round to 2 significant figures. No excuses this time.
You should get 0.14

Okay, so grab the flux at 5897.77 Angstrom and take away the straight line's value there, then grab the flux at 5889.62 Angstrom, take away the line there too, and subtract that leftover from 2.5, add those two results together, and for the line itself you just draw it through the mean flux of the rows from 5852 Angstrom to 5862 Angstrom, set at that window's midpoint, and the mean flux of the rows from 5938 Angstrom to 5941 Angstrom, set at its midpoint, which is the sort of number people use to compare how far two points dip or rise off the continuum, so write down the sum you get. 2.56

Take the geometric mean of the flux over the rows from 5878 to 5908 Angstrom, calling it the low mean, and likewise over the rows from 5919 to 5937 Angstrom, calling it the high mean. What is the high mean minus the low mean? 0.04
